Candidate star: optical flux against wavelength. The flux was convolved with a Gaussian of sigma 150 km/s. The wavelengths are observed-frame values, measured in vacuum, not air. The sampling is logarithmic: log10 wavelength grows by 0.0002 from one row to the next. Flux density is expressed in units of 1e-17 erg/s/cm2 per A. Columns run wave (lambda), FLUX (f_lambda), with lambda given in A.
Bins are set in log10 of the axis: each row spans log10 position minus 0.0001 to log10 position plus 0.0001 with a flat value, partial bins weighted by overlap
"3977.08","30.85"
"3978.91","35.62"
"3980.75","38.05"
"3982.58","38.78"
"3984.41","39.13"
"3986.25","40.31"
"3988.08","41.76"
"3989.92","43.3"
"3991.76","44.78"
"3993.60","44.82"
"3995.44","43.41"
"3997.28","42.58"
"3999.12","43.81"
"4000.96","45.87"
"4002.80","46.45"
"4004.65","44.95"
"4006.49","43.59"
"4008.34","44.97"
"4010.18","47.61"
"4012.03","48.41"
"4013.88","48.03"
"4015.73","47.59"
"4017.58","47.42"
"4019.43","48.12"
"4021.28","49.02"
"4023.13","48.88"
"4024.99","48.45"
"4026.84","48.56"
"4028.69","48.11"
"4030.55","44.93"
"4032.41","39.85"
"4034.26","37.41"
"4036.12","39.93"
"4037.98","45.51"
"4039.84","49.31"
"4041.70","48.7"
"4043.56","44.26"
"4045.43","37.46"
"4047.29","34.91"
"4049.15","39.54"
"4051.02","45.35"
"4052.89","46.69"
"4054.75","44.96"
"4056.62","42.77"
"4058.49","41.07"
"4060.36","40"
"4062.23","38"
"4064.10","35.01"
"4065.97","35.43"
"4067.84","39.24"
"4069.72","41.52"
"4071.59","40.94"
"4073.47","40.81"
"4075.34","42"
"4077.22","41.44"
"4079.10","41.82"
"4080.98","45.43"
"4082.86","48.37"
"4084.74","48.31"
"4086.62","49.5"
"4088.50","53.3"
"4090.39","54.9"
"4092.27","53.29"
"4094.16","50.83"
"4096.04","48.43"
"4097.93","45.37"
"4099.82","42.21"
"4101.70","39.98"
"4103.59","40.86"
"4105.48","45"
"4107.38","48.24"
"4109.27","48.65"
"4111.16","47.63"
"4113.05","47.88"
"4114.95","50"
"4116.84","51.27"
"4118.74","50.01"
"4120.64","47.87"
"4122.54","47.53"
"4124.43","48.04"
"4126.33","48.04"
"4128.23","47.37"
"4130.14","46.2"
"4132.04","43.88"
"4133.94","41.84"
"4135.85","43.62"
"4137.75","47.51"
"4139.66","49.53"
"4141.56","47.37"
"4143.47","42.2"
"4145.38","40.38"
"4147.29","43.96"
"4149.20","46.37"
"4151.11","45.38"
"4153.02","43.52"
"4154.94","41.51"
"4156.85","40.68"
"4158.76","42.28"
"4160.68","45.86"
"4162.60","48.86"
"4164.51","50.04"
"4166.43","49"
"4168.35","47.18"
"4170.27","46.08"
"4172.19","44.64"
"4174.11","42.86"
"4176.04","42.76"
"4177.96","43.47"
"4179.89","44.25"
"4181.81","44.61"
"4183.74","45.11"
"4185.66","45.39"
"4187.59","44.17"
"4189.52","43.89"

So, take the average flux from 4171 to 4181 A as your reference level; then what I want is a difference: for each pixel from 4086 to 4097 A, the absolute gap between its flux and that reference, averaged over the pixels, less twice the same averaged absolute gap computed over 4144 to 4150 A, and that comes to 4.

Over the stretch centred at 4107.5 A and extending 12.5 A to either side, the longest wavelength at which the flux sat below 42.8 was 4103.59 A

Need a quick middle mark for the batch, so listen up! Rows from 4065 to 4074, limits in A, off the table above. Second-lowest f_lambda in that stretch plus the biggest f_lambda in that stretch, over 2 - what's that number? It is 40.4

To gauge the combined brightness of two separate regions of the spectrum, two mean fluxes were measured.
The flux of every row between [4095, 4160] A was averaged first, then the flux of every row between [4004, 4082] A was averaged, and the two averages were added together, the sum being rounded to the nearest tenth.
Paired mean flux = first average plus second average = 89.1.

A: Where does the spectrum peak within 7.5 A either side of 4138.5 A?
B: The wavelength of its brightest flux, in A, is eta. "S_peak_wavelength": 4139.66 A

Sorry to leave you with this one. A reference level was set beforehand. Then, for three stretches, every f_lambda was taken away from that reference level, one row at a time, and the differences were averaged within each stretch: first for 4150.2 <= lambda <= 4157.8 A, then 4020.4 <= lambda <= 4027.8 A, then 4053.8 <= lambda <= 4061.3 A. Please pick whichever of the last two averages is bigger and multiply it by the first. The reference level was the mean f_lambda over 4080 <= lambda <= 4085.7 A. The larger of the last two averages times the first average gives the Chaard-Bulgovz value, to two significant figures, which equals 24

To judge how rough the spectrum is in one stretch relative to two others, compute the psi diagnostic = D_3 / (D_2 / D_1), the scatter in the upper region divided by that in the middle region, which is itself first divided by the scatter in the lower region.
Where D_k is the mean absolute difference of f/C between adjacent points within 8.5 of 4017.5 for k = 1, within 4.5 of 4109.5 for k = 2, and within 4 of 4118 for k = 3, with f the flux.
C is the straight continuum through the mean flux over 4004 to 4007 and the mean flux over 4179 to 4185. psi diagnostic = 0.0142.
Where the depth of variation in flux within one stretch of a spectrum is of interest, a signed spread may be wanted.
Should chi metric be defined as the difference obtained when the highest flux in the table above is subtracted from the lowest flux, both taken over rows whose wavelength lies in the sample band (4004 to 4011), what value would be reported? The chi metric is -4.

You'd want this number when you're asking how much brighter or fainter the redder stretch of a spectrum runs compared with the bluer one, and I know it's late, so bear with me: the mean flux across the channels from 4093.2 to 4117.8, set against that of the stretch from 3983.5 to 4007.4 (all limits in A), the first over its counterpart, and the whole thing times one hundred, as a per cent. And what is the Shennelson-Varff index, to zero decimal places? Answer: 107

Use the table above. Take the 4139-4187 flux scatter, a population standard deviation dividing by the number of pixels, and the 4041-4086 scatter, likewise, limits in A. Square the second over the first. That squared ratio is 2.3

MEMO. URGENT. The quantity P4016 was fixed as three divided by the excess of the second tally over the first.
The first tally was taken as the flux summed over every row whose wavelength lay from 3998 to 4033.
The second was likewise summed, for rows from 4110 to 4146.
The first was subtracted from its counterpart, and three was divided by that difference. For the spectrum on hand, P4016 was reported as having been 0.85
